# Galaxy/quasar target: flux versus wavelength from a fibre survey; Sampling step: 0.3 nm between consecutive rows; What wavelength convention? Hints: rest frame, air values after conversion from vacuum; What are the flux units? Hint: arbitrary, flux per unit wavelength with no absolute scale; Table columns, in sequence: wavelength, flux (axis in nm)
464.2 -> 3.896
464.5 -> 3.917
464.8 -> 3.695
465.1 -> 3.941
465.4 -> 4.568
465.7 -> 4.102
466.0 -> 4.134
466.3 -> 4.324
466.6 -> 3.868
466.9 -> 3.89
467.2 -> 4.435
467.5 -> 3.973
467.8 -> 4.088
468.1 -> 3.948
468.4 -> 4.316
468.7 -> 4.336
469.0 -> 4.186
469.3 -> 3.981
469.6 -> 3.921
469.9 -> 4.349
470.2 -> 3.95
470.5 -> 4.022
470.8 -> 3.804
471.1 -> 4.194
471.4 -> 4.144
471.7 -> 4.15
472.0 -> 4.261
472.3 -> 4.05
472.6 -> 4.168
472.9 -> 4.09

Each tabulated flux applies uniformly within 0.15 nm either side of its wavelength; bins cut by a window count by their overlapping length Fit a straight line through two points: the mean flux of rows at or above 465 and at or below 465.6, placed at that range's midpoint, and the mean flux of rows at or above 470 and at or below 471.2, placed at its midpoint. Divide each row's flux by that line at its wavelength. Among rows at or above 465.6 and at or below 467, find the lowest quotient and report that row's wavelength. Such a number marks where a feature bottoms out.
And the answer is 466.6 nm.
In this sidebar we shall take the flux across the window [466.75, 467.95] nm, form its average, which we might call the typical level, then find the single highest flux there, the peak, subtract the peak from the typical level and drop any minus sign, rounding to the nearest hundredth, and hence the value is 0.34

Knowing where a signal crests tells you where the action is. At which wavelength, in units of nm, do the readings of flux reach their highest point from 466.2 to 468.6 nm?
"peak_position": 467.2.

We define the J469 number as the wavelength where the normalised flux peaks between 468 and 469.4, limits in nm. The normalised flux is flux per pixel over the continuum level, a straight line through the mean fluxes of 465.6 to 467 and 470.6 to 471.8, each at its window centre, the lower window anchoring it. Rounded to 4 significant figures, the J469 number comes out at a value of 468.7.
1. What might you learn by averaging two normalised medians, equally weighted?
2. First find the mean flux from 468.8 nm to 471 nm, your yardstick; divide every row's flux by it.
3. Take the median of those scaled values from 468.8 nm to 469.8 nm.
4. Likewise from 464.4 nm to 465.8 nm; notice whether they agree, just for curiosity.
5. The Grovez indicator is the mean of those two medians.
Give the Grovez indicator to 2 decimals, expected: 0.98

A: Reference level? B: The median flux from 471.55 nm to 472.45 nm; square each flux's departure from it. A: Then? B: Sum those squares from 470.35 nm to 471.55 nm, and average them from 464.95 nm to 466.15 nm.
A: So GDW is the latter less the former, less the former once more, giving -0.22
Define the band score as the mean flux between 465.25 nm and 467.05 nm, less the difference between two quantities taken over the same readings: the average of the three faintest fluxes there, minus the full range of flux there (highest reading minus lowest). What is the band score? 0.89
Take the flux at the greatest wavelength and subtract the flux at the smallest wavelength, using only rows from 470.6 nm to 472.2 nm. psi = 0.46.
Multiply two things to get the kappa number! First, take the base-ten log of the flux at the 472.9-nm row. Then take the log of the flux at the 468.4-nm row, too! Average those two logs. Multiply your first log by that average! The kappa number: 0.381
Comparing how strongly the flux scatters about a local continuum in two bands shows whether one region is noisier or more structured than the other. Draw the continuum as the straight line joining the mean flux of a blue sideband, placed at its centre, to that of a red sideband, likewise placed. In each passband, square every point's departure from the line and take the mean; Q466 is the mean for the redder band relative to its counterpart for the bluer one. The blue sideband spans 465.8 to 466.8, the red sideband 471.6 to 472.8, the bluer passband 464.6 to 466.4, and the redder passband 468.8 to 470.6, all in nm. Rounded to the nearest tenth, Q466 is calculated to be 0.4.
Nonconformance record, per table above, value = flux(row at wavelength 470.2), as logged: 3.95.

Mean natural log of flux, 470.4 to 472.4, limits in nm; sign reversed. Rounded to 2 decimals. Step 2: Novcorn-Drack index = -1.41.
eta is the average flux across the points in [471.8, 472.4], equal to 4.16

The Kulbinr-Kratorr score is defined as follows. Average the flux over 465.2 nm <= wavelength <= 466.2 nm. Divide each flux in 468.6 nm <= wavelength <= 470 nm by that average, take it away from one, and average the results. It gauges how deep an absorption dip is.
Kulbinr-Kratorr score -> 0.027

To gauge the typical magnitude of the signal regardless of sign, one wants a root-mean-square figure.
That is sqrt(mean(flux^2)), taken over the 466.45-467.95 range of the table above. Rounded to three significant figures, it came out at 4.06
